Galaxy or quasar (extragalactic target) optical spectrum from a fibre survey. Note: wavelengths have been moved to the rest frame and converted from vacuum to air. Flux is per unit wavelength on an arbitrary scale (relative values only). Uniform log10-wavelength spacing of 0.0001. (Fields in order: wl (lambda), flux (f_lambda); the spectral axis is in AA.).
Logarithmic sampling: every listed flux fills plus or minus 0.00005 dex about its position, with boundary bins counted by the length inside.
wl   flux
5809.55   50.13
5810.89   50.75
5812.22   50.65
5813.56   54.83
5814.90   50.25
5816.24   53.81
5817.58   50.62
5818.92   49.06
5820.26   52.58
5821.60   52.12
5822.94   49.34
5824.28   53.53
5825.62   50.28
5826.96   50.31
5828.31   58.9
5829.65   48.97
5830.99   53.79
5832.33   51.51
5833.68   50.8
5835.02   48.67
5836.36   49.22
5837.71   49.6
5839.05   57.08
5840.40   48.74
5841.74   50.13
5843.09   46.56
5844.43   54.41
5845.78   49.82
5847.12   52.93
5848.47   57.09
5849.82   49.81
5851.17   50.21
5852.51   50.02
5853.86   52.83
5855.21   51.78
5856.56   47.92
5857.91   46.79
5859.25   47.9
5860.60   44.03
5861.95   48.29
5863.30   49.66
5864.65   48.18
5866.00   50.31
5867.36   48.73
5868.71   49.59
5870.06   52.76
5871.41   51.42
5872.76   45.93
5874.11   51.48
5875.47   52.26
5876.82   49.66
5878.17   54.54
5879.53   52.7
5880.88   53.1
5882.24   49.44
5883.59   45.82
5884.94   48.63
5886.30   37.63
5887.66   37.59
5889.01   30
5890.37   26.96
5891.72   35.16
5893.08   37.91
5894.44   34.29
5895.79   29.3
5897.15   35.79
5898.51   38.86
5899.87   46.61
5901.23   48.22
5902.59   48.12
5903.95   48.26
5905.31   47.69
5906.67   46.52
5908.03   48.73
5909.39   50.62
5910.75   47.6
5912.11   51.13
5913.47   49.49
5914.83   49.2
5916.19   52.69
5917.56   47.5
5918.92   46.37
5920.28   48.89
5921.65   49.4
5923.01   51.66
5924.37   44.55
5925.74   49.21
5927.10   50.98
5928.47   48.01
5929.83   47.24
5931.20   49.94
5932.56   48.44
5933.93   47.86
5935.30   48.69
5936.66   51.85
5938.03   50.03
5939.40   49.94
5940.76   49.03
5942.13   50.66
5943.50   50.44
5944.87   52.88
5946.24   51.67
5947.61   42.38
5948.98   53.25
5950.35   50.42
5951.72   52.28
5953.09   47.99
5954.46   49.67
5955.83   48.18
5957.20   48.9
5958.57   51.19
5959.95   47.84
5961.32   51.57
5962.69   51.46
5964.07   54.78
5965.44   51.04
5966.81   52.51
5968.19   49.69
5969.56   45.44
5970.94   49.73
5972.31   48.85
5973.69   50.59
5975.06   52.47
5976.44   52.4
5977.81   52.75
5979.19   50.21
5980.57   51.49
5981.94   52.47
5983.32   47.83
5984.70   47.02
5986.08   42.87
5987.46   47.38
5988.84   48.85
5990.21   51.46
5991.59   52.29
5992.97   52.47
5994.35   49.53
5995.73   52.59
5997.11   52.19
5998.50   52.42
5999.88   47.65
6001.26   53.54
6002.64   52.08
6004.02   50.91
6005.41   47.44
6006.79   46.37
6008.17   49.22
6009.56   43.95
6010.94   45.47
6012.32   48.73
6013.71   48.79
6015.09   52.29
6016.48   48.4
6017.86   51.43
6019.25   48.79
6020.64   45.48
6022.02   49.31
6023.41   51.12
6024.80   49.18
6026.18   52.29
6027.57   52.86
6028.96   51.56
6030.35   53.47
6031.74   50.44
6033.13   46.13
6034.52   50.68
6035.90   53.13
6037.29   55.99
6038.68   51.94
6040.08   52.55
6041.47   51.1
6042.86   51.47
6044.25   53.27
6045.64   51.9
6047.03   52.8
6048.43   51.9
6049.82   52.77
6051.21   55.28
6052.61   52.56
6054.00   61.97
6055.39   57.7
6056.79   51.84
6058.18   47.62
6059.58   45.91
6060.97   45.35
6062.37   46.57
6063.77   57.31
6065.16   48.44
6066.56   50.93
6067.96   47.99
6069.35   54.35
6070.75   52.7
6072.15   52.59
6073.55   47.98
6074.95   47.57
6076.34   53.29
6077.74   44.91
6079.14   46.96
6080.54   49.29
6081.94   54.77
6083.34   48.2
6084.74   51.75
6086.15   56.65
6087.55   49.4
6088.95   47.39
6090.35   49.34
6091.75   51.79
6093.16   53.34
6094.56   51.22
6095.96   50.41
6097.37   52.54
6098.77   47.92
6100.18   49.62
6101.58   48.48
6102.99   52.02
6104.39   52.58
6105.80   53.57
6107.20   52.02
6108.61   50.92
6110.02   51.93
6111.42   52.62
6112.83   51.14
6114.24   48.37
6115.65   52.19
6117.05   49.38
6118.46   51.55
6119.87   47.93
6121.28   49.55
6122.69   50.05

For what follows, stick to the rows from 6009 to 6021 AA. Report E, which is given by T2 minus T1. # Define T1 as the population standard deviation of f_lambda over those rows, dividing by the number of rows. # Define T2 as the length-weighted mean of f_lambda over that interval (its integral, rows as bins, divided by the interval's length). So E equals 46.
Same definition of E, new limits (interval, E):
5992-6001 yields 49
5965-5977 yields 48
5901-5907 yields 47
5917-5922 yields 47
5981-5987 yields 44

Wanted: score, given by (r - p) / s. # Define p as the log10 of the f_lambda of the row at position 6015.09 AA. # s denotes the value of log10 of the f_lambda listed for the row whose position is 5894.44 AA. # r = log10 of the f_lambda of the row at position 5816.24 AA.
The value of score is 0.01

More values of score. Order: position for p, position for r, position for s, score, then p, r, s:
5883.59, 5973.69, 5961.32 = 0.03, 1.66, 1.70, 1.71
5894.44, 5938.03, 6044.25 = 0.10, 1.54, 1.70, 1.73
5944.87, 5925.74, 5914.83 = -0.02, 1.72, 1.69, 1.69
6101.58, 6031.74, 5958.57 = 0.01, 1.69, 1.70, 1.71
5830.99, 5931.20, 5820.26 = -0.02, 1.73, 1.70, 1.72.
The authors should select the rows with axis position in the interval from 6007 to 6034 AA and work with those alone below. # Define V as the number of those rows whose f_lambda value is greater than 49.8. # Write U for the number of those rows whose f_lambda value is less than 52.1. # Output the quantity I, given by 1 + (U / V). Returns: 2.9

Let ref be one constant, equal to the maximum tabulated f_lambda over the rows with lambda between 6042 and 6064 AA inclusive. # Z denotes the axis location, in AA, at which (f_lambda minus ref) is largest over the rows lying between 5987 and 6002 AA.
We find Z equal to 6001.26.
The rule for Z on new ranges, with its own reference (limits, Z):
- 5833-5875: 5848.47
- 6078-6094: 6086.15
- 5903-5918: 5916.19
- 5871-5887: 5878.17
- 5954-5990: 5964.07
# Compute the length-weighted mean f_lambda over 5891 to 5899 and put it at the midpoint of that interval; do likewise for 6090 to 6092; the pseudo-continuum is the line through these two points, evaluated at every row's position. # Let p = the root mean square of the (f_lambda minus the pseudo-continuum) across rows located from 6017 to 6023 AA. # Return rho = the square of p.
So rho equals 19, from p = 4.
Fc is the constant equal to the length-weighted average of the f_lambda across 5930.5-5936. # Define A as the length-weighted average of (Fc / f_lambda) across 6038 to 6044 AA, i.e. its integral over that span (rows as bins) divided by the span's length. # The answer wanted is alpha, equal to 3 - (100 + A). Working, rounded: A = 0.94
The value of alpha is -97.94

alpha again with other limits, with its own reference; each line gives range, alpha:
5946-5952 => -97.99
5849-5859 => -97.98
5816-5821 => -97.95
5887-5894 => -98.48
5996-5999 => -97.93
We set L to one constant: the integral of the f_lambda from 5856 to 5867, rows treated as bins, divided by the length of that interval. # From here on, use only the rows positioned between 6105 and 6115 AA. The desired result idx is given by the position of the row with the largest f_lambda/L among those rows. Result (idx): 6105.80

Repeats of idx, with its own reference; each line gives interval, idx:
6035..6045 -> 6037.29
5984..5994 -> 5992.97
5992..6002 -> 6001.26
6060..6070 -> 6063.77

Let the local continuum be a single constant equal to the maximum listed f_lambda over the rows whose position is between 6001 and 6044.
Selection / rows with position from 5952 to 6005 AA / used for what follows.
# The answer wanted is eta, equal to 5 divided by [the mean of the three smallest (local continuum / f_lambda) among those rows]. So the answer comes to 4.79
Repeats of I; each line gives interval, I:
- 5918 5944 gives 3.4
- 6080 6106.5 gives 2.2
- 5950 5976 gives 2.5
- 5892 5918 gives 7.0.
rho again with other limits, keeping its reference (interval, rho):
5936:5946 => 145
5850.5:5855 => 373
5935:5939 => 141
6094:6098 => 1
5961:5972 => 109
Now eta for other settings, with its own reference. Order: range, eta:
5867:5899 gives 4.77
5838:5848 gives 4.89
